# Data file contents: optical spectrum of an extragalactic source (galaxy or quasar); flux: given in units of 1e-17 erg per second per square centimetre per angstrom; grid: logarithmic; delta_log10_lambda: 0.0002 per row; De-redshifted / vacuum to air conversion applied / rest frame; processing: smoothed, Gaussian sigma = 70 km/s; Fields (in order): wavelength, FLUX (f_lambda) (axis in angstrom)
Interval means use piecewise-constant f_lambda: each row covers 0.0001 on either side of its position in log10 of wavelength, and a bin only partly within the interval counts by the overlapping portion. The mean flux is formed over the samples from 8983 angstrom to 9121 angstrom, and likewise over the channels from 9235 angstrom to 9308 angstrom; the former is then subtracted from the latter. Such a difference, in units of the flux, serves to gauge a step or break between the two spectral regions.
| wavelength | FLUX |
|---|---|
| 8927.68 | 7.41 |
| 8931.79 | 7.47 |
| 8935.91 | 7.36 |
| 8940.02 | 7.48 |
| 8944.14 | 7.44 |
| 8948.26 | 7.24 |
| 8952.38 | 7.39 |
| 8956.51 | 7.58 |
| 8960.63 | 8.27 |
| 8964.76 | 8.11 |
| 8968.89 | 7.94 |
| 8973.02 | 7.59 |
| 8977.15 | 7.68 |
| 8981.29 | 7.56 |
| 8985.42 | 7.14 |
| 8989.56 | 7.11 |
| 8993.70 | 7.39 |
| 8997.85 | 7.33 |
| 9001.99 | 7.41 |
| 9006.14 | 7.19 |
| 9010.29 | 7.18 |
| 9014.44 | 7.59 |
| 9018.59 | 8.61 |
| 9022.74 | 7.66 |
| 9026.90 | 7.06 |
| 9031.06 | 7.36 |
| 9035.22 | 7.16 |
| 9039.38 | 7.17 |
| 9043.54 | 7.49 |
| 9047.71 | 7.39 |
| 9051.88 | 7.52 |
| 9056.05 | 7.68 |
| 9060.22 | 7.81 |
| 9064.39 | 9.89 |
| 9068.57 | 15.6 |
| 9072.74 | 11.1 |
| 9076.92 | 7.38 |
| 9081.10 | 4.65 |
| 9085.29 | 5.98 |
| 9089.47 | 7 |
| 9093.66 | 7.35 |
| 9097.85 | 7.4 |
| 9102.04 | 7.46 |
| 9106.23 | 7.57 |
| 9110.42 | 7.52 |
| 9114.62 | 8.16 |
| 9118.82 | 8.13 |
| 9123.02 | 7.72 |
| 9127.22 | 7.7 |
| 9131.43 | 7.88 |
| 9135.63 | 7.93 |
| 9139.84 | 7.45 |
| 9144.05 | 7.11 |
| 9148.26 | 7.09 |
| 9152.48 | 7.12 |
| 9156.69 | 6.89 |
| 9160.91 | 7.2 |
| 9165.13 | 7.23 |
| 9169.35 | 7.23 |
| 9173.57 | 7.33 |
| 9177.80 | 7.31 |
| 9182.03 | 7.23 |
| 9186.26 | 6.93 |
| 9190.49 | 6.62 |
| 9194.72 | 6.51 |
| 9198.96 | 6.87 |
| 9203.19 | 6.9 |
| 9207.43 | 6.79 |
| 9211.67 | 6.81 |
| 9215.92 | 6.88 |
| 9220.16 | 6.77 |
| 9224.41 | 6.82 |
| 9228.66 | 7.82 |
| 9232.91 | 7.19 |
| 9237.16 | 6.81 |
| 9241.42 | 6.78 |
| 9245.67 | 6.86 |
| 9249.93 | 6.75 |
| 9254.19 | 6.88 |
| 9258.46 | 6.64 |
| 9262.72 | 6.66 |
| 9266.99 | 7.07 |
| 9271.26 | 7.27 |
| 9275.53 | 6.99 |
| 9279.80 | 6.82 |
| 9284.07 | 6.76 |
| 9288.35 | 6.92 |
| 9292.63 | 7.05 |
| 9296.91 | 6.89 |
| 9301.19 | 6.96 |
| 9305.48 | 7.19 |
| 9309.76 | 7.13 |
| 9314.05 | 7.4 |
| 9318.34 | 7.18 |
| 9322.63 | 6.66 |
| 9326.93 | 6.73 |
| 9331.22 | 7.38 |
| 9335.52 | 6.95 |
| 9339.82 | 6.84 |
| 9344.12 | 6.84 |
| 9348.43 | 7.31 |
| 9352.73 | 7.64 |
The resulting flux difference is -0.87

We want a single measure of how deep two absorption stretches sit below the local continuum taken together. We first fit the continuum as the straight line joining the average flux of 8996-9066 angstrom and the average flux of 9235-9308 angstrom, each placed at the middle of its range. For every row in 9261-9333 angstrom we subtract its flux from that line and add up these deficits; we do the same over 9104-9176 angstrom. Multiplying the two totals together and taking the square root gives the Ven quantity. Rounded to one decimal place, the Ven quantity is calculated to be 3.2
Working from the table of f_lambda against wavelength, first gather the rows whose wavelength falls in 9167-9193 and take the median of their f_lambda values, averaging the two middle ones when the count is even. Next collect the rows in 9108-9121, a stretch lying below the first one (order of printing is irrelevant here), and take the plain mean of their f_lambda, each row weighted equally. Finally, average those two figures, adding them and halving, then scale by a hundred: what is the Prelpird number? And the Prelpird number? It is 758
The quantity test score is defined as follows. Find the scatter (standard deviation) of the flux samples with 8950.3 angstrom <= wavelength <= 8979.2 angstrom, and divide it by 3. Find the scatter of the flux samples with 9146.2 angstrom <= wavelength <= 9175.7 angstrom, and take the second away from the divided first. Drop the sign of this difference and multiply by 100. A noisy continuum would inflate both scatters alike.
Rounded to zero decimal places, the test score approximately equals 3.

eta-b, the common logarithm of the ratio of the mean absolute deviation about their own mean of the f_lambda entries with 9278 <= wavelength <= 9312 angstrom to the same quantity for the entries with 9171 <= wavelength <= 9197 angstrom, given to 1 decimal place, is -0.4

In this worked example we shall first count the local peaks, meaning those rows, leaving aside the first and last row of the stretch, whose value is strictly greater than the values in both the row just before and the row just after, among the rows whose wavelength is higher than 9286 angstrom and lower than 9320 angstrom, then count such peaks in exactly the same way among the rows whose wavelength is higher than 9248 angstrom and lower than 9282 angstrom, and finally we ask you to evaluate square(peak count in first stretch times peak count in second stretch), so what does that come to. 36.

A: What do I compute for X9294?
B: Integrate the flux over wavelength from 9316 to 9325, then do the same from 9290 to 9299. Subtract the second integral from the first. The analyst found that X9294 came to 0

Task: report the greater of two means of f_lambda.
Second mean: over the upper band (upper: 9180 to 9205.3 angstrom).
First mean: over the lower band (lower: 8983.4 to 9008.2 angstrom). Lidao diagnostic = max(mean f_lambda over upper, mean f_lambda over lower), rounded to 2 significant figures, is 7.3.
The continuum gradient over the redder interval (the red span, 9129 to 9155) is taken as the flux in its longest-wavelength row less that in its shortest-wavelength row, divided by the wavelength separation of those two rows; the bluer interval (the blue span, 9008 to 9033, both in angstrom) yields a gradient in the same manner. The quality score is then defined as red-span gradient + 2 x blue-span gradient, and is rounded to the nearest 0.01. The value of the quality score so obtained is -0.02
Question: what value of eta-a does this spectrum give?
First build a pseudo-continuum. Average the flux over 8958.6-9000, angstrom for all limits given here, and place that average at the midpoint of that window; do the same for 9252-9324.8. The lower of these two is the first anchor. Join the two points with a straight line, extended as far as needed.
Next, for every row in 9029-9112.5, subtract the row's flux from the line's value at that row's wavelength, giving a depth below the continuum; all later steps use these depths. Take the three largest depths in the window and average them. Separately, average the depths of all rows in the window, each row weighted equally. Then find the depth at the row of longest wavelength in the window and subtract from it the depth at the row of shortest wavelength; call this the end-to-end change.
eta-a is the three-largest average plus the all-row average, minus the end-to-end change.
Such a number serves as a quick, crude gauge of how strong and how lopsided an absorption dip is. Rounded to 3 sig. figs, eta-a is 1.34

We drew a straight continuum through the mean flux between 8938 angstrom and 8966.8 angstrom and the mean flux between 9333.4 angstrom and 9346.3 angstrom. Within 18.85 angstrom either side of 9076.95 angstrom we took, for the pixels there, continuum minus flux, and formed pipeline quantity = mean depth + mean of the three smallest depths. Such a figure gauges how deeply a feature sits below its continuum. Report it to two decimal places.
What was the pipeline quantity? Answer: -5.91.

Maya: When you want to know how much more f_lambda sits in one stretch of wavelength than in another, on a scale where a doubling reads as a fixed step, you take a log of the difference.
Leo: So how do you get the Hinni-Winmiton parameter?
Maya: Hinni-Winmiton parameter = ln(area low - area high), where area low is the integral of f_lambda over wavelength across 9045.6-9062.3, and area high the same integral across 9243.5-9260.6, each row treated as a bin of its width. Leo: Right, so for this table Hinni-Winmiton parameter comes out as 2.4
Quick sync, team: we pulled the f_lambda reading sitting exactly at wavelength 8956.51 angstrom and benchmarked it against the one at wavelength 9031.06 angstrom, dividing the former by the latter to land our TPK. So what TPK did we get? 1.030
